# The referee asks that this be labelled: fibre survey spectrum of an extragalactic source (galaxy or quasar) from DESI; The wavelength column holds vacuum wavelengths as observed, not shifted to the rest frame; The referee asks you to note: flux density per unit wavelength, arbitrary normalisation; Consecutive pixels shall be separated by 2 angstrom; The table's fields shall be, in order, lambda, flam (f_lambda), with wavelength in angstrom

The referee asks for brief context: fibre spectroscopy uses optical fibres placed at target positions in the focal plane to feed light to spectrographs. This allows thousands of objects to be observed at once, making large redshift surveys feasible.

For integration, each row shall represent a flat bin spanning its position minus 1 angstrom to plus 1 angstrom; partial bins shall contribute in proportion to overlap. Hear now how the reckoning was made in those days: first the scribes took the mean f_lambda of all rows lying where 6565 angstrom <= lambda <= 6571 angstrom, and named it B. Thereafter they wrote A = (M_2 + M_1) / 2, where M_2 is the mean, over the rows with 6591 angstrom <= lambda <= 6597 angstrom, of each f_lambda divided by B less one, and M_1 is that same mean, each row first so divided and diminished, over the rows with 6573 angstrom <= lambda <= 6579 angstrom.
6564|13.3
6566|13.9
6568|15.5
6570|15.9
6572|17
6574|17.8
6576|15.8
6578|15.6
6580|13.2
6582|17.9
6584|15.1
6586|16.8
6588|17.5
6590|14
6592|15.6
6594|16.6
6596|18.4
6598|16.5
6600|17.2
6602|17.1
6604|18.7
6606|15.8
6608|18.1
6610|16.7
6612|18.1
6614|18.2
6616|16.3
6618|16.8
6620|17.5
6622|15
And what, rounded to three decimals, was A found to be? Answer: 0.102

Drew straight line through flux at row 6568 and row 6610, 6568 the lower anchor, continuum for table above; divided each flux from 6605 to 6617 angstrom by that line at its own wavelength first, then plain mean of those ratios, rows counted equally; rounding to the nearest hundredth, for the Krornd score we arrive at 1.03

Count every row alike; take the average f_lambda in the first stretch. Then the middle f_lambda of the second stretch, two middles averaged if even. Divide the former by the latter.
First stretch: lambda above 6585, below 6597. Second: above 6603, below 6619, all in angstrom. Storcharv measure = 0.945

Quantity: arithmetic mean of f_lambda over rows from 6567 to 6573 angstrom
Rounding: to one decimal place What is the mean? 16.1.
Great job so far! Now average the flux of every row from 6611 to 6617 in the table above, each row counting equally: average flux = 17.5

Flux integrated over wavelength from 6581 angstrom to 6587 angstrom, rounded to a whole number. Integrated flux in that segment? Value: 100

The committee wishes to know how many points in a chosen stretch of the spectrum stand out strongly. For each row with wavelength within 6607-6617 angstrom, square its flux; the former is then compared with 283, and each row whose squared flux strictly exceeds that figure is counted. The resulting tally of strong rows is 3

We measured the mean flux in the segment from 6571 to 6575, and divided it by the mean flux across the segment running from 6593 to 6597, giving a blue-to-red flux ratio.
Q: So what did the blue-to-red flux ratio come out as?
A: 0.99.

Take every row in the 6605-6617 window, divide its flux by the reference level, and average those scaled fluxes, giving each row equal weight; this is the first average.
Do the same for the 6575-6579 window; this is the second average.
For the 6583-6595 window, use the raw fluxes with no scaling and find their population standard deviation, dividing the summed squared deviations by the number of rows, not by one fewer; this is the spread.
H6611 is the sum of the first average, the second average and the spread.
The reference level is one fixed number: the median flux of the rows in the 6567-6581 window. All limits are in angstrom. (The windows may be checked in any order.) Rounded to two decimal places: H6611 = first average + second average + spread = 3.25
